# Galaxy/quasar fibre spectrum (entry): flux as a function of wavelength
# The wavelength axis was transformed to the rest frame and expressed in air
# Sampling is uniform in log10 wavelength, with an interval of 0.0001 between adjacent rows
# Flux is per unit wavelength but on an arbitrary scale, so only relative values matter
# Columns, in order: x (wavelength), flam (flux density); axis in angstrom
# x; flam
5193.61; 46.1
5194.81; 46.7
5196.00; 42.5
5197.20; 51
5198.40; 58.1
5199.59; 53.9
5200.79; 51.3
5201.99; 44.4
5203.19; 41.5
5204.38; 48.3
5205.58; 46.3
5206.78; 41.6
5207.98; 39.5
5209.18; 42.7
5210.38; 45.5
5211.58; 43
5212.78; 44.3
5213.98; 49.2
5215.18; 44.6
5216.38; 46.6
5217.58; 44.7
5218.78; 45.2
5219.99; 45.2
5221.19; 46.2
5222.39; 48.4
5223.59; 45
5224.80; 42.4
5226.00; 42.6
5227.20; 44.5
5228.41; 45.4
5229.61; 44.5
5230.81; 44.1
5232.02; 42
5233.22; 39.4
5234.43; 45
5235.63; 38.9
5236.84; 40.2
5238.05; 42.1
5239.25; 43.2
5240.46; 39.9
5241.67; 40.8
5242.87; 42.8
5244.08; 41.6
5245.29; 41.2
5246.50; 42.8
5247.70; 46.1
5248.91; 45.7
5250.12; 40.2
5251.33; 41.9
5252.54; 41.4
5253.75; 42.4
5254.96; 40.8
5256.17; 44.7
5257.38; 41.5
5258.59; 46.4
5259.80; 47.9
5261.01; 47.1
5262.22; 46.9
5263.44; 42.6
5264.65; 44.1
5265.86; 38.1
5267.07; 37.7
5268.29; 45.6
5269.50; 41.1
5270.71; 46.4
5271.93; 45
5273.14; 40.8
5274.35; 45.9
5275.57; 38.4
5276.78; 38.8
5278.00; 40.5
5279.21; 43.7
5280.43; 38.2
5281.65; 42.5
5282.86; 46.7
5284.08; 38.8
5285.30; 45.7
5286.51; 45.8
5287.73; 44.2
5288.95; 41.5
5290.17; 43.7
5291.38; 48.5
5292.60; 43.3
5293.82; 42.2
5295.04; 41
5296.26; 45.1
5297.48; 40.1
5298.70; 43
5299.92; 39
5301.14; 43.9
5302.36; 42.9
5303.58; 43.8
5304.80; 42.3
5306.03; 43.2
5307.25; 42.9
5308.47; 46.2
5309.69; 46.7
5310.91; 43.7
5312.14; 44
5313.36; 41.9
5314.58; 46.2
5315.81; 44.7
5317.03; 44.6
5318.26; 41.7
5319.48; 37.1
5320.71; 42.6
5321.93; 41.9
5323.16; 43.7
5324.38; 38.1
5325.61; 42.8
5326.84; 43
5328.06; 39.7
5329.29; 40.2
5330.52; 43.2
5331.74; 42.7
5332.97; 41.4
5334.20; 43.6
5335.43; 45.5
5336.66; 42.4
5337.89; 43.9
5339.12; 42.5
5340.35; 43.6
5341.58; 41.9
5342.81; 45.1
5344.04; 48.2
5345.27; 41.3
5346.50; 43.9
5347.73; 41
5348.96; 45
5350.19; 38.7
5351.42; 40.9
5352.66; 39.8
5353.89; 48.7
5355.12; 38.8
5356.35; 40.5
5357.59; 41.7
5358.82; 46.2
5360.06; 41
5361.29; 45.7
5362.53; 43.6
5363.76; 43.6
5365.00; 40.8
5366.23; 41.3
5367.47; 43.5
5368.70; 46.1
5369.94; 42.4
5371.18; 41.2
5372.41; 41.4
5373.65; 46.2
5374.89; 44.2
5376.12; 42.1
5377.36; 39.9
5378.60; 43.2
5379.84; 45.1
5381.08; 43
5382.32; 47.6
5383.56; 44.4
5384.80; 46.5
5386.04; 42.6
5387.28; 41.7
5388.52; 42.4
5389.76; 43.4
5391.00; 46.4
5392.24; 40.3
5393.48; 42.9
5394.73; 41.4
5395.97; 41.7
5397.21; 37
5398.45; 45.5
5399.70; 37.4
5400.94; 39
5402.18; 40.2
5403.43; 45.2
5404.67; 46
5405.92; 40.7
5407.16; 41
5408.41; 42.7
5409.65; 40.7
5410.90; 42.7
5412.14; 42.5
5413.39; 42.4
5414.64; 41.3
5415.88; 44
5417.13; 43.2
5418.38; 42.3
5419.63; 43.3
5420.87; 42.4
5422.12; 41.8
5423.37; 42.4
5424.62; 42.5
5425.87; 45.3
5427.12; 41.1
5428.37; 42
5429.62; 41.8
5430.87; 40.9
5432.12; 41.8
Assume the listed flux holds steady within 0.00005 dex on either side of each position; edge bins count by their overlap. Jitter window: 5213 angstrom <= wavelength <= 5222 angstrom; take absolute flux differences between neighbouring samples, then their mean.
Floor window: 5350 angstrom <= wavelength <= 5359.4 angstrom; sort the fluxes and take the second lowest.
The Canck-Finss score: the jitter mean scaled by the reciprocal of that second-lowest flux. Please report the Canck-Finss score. 0.043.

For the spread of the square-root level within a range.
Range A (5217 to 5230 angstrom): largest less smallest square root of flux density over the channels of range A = 0.45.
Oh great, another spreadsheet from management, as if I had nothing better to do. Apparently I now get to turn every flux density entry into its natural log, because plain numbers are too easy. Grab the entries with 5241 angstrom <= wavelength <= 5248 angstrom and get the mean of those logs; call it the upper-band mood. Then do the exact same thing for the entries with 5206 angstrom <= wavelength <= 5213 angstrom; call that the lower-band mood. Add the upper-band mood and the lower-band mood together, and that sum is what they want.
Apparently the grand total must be 7.50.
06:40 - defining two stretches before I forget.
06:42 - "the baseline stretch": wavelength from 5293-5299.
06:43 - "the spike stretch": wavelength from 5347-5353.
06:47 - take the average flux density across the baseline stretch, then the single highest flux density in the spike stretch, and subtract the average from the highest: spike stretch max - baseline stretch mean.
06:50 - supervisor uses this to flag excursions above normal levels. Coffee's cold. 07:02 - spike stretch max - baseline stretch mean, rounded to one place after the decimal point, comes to 2.7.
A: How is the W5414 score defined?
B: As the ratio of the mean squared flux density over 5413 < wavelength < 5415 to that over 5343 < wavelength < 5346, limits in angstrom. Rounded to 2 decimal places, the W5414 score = 0.87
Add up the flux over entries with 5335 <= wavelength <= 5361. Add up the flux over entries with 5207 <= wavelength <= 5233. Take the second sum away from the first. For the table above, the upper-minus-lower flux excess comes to -35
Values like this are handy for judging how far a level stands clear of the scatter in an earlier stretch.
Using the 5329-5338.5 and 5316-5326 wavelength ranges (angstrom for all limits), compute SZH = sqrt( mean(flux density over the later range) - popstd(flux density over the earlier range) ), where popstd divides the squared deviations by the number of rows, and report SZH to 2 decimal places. 6.36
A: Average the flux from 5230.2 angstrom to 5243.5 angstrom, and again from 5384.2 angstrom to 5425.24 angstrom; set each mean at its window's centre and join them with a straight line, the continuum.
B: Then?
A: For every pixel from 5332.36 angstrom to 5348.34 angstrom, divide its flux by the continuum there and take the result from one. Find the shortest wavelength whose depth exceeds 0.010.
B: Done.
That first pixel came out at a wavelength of 5332.97 angstrom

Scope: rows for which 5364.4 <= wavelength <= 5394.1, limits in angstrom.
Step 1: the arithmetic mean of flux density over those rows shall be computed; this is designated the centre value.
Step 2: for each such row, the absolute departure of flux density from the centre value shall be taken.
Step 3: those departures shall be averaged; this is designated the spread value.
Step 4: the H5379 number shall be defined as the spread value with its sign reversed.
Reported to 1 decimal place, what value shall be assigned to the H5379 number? -1.7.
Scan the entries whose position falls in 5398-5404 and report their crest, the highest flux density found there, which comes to 45.5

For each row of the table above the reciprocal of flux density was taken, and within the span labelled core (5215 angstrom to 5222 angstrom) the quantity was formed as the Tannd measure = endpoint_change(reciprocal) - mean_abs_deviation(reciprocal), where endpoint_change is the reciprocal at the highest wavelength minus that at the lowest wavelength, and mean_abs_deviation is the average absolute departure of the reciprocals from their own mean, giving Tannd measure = -0.0011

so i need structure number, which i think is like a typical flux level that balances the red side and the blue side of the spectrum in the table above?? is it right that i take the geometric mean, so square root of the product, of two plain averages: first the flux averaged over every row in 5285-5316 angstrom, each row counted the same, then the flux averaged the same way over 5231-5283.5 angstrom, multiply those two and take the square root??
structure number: 43.1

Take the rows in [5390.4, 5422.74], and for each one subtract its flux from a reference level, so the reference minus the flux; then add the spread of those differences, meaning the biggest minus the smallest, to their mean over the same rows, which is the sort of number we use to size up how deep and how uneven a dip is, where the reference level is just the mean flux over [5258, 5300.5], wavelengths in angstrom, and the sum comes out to 10.4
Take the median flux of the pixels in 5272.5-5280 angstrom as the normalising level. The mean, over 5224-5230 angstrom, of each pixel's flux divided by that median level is 1.08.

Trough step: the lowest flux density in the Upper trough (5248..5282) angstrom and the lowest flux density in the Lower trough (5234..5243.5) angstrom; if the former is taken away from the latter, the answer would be 1.2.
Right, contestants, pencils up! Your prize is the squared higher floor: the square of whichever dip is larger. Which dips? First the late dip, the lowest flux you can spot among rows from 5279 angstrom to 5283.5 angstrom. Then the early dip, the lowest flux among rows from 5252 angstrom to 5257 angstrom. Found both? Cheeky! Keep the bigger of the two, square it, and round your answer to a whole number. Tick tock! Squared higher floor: 1665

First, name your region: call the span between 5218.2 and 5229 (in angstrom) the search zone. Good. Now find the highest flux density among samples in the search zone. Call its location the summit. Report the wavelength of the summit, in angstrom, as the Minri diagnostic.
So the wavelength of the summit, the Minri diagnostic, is 5222.39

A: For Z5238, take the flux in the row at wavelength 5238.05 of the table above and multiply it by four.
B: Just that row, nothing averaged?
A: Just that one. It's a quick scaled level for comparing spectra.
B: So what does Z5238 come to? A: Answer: 168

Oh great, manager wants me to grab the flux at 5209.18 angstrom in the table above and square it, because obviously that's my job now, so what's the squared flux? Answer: 1823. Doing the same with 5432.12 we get 1747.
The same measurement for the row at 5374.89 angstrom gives 1954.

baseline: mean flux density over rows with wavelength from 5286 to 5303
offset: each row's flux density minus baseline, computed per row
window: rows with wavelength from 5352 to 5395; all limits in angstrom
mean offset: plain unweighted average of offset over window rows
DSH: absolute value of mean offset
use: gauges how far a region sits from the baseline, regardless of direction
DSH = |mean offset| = 0.0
